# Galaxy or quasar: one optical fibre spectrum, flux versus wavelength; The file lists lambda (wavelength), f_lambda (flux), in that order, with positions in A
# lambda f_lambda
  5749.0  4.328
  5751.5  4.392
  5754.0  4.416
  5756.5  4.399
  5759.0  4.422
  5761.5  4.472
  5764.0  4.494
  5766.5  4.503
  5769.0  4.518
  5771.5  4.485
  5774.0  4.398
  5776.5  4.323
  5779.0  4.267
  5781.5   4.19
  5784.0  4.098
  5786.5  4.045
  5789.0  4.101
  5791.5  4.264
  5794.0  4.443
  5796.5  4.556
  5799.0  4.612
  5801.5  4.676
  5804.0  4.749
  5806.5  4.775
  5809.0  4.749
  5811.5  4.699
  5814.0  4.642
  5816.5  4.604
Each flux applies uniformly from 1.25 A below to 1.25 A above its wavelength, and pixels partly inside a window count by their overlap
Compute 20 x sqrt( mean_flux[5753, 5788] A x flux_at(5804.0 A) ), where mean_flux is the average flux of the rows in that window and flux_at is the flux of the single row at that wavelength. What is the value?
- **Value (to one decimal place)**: 91.0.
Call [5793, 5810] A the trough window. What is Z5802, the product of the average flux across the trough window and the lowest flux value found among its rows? 20.7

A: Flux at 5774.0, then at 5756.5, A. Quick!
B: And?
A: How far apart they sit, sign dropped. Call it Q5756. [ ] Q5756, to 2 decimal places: 0.00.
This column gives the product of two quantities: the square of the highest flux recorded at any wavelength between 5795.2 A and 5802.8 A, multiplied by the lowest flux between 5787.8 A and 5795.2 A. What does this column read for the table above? 89.7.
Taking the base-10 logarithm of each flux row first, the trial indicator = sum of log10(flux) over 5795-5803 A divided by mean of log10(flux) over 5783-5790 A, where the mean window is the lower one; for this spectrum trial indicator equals 3.26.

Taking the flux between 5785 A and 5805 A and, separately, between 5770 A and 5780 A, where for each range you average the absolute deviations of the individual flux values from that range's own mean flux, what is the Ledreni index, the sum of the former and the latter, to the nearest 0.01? 0.29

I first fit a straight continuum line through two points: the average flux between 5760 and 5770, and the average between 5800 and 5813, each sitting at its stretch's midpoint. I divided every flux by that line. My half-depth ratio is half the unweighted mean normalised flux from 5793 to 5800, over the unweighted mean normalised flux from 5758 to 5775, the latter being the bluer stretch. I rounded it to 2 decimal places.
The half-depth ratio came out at 0.49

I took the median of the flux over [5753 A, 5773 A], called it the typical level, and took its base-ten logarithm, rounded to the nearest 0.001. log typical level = 0.651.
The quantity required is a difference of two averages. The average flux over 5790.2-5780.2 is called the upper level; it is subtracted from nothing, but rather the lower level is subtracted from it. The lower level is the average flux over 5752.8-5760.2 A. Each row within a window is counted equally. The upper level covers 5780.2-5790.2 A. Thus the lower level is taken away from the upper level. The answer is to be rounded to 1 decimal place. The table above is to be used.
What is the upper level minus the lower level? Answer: -0.3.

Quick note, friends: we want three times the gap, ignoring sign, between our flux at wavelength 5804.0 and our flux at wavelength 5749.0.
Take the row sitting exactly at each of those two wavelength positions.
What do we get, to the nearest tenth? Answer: 1.3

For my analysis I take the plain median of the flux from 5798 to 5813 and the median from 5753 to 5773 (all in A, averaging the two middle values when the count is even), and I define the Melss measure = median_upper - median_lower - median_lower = -4.23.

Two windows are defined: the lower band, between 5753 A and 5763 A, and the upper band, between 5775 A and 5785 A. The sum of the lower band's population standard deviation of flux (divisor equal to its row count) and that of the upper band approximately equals 0.11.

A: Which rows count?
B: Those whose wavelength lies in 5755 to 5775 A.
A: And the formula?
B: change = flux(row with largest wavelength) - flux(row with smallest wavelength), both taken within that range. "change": 0.00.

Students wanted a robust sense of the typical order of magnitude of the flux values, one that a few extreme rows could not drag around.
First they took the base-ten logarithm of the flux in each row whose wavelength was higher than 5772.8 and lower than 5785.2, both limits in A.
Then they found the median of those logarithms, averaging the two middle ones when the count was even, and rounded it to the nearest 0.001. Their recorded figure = 0.630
